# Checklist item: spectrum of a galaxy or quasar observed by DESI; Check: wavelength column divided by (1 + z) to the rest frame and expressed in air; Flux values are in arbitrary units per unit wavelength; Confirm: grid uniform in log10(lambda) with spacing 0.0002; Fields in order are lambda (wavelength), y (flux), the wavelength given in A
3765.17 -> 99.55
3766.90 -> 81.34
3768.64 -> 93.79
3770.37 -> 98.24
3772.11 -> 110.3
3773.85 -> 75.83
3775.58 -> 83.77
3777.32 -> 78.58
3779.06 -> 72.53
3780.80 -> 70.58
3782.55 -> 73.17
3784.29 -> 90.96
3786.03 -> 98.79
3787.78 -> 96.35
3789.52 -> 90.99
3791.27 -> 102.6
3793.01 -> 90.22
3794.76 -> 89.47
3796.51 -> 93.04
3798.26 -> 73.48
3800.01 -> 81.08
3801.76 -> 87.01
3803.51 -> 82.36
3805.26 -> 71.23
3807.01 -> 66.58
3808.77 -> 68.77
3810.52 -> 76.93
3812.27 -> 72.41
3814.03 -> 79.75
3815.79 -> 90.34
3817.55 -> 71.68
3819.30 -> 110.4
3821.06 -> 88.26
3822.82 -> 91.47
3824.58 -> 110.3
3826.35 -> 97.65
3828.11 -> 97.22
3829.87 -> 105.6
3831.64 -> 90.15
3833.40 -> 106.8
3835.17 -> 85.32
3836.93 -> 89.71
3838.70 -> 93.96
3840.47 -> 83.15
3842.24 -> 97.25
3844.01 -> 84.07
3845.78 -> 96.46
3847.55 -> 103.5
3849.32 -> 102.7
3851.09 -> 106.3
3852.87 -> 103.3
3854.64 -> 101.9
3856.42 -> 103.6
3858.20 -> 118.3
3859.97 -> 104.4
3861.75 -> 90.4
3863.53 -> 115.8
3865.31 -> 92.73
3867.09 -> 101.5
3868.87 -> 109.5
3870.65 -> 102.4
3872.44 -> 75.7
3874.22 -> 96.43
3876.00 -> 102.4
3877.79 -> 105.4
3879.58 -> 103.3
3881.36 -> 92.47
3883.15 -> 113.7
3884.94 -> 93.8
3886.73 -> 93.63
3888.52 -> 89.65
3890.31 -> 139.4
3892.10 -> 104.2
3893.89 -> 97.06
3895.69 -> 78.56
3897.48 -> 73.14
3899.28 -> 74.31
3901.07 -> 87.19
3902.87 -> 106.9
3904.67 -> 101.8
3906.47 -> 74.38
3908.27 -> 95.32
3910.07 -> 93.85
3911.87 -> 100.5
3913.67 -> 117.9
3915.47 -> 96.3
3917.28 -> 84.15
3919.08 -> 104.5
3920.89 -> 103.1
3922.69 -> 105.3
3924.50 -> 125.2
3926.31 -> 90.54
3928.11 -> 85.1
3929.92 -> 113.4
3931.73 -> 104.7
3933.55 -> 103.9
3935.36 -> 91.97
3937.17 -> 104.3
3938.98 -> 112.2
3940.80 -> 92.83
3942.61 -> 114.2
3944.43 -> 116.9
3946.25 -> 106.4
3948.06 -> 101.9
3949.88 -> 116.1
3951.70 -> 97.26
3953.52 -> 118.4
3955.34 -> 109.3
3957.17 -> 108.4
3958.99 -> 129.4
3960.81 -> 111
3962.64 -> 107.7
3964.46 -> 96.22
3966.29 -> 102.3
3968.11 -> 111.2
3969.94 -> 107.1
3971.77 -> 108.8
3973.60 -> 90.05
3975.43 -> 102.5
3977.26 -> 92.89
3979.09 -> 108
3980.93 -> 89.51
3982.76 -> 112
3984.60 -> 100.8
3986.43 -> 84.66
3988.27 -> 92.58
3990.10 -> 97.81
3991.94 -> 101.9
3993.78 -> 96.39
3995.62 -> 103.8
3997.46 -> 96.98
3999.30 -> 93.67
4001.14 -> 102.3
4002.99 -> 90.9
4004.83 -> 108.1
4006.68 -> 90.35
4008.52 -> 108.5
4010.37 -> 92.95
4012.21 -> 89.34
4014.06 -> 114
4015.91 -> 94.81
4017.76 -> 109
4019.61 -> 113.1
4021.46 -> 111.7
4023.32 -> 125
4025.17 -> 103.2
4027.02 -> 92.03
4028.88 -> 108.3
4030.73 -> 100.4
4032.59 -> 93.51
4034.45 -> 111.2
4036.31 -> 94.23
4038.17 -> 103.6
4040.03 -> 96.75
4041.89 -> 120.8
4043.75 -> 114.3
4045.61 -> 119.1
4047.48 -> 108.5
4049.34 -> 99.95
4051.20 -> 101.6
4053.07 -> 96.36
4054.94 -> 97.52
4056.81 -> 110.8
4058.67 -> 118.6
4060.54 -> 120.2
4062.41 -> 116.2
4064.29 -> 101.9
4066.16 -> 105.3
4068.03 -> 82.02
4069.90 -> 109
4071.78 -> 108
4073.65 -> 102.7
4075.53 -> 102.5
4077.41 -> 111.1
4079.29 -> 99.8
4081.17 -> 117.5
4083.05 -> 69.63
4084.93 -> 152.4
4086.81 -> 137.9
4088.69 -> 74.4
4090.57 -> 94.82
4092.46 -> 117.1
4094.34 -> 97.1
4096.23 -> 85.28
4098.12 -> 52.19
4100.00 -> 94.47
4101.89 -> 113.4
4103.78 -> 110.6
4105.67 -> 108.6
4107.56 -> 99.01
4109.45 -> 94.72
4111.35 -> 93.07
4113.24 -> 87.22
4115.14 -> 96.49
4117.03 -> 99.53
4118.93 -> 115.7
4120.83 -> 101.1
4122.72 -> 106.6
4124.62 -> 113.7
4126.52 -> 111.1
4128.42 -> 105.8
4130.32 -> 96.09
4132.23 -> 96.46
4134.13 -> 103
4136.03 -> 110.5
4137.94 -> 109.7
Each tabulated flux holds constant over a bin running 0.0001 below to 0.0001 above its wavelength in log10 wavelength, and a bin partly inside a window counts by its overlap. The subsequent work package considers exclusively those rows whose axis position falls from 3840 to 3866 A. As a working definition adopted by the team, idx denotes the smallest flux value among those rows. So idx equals 83.15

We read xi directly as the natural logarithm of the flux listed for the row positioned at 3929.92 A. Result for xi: 4.73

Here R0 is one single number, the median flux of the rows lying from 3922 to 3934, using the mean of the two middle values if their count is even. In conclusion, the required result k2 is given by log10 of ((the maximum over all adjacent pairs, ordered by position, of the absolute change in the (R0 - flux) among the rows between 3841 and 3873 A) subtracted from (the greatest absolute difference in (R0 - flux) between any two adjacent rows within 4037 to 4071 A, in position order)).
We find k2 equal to -0.6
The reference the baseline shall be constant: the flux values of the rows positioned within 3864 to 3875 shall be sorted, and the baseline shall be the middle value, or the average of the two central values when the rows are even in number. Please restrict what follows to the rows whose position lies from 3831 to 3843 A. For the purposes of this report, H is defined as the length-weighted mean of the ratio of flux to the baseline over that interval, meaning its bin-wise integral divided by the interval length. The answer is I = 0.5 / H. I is 0.54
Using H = 0.93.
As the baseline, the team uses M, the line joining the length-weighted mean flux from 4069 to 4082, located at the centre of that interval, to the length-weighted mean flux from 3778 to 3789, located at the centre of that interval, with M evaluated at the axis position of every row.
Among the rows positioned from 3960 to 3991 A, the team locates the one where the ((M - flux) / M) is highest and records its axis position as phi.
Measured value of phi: 3986.43 A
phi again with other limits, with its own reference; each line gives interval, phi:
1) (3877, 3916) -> 3897.48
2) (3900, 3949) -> 3906.47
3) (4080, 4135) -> 4098.12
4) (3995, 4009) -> 4006.68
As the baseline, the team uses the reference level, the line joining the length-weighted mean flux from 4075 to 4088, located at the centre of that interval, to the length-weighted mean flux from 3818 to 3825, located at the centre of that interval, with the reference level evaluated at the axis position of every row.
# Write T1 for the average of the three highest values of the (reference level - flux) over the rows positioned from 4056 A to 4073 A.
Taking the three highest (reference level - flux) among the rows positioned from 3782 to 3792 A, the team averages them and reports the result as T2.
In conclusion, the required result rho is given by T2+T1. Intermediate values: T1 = 15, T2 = 10.7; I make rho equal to 26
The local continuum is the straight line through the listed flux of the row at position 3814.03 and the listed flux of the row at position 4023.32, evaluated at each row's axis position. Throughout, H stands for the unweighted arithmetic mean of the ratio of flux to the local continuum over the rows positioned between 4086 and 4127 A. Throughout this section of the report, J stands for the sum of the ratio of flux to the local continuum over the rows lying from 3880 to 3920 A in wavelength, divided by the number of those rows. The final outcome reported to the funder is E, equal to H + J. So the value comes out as 1.68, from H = 0.70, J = 0.98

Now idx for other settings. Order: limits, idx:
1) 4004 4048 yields 89.34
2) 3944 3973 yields 96.22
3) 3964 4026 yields 84.66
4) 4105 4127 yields 87.22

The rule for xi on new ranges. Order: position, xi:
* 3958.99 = 4.86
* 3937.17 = 4.65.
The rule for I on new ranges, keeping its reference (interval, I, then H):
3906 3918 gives 0.52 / 0.97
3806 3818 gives 0.66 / 0.76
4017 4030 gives 0.45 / 1.10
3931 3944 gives 0.48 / 1.05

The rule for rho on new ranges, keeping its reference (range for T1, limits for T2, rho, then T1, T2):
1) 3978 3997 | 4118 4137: 35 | 18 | 17.3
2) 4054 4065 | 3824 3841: 21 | 8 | 12.7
